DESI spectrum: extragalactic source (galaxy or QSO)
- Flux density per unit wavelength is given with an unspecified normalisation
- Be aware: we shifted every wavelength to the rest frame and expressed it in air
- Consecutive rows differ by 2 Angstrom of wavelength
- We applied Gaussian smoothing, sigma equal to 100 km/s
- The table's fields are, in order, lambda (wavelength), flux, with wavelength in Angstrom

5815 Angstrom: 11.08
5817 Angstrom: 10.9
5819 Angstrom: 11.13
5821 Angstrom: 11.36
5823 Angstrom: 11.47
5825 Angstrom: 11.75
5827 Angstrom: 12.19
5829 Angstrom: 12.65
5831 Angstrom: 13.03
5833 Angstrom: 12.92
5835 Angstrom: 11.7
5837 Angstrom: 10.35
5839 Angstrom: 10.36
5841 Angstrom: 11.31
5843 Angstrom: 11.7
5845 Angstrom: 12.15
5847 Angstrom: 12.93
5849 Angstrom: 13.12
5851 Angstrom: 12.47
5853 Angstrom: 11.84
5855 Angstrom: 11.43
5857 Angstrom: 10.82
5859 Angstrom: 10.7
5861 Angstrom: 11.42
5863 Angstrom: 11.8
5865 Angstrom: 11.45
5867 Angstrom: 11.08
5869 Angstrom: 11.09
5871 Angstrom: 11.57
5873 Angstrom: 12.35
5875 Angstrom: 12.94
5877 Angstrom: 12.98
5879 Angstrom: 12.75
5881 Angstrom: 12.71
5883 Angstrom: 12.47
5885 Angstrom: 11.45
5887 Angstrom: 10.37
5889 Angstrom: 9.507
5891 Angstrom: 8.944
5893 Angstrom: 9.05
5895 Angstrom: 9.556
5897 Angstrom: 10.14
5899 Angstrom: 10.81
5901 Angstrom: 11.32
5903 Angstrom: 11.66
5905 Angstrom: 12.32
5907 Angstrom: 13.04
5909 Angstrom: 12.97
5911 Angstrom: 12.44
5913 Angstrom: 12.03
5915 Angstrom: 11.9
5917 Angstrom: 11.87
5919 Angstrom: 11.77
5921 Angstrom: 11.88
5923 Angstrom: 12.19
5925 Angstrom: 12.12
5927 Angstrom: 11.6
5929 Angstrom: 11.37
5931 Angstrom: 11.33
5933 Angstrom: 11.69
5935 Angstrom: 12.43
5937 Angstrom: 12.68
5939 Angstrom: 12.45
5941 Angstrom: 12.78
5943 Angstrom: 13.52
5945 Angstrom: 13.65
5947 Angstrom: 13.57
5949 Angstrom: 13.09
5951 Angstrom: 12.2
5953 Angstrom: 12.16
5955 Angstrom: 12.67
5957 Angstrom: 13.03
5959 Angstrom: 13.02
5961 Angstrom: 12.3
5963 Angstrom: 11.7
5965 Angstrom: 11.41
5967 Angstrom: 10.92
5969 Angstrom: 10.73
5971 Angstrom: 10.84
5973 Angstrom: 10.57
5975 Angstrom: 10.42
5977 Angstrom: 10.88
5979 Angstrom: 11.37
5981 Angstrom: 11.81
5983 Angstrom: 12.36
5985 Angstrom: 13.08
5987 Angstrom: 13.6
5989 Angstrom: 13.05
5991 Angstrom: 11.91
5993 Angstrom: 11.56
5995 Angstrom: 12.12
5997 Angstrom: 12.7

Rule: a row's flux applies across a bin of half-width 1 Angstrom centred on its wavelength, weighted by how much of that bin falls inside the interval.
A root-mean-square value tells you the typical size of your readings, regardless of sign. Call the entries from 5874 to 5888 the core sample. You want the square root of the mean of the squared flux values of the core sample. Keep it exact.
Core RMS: 12.3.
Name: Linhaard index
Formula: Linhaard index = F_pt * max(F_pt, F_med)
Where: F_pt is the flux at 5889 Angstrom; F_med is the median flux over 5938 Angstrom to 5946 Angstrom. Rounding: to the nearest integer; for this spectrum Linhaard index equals 125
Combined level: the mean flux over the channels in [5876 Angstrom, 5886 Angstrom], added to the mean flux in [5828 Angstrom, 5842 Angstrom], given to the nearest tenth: 24.2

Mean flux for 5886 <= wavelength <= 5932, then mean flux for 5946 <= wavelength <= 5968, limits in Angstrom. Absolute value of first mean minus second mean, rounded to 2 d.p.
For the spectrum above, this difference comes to 1.06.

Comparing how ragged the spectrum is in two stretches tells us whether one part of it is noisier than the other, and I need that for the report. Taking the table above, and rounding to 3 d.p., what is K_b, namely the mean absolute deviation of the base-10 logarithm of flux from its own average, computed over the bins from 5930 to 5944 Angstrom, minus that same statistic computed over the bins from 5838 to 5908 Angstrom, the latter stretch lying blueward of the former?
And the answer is -0.016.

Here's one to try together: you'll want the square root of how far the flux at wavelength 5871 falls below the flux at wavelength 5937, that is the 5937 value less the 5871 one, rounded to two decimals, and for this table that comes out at 1.05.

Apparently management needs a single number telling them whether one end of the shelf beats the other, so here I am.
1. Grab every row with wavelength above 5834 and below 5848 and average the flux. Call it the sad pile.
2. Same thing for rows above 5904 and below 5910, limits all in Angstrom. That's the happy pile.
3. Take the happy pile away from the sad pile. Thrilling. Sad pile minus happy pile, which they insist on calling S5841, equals -1.3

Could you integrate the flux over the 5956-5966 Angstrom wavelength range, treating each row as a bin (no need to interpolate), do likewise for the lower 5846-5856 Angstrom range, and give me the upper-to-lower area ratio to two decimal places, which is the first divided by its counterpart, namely 0.99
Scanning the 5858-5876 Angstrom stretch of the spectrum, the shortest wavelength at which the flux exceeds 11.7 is 5863 Angstrom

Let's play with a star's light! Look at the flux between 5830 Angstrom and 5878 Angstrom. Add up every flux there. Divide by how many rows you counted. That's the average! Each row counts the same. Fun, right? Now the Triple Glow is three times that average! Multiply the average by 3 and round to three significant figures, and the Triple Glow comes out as 35.4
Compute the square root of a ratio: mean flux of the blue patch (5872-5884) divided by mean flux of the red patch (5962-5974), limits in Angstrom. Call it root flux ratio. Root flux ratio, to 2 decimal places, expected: 1.07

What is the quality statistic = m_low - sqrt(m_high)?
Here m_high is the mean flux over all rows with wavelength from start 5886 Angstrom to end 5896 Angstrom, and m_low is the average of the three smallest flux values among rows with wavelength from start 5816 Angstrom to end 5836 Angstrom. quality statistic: 8.1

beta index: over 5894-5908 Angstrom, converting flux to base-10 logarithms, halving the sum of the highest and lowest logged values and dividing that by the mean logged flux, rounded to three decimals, 0.998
